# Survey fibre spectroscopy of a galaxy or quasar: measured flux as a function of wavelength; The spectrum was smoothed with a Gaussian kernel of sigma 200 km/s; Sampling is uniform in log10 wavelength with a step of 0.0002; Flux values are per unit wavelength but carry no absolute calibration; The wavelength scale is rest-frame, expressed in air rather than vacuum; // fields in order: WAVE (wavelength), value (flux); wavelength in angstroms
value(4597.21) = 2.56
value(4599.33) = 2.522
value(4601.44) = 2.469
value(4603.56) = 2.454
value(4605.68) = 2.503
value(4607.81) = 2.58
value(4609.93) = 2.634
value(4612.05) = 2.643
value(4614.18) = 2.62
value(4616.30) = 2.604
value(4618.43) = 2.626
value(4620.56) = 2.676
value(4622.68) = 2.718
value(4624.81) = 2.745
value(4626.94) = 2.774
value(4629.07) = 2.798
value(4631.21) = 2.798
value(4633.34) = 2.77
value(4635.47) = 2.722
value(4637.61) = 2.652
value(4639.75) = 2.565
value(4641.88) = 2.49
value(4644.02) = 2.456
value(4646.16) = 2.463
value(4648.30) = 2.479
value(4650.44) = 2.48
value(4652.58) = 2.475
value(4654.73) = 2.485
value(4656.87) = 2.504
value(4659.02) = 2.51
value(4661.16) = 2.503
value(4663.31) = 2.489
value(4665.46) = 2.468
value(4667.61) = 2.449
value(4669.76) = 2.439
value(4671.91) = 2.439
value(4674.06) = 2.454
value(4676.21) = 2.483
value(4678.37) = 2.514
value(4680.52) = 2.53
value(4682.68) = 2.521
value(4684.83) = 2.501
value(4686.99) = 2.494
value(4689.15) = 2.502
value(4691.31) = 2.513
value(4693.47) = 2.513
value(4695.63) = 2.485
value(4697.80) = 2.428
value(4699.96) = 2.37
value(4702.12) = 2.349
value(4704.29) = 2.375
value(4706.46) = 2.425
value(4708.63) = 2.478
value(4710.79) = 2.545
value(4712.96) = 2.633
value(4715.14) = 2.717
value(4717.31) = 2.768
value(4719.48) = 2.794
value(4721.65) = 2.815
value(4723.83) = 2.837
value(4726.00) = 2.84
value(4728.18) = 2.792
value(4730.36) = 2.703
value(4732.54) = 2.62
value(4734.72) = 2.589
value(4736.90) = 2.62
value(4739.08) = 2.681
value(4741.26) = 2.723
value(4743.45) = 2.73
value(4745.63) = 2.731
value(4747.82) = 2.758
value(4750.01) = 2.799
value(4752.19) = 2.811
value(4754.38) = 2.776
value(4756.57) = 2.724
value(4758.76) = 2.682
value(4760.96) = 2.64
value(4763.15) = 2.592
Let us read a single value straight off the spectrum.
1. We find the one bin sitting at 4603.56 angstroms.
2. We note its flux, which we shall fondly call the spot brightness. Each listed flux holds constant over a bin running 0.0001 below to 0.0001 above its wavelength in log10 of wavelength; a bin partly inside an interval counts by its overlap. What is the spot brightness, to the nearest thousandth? 2.454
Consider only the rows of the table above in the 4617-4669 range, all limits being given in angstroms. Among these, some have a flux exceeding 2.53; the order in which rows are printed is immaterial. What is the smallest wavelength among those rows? 4618.43 angstroms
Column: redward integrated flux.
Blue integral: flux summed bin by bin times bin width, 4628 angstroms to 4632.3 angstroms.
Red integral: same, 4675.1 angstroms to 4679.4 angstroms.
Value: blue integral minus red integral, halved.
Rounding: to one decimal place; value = 0.6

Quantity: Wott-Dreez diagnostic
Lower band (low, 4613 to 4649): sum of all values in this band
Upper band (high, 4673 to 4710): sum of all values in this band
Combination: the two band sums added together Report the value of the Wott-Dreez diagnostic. 87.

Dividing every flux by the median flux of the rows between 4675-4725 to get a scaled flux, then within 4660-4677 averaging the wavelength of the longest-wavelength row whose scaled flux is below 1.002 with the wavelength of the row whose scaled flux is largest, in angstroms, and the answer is 4668.7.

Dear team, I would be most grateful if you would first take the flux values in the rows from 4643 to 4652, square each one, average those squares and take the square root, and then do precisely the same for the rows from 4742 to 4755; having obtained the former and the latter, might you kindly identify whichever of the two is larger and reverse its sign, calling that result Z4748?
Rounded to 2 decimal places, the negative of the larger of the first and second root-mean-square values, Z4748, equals -2.77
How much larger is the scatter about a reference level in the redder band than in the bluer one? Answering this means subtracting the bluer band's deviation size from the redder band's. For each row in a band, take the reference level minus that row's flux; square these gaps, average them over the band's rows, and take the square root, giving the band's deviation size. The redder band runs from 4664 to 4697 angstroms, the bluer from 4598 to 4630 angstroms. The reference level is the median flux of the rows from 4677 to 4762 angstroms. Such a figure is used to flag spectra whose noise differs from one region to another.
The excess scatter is 0.045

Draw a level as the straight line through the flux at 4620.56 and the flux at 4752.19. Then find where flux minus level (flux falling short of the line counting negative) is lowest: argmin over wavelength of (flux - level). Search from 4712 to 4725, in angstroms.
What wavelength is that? 4712.96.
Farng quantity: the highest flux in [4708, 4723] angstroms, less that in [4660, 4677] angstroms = 0.31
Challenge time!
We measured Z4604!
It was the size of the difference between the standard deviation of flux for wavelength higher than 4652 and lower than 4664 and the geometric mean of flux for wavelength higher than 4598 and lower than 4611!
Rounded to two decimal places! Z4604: 2.51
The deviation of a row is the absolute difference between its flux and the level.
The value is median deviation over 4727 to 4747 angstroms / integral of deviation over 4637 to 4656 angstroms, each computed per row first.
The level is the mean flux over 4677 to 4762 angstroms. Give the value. 0.033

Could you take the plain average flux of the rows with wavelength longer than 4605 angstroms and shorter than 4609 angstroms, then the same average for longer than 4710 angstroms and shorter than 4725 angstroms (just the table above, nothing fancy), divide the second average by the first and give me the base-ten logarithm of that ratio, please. 0.03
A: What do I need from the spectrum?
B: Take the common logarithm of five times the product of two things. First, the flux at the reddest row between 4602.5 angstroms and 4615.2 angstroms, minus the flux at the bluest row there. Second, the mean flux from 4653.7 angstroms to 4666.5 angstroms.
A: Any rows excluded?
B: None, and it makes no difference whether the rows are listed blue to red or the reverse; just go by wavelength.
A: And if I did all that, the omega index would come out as 0.32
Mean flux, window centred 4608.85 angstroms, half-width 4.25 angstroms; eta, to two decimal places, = 2.59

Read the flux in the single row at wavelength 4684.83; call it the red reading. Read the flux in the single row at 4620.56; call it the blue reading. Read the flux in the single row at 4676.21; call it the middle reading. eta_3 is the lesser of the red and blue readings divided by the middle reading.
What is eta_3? 1.01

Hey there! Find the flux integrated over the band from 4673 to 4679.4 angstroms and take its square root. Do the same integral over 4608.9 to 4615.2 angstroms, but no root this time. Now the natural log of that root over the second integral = -1.43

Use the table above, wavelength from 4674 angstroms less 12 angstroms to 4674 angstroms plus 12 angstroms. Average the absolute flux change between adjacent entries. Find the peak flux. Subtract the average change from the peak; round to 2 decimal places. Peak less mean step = 2.51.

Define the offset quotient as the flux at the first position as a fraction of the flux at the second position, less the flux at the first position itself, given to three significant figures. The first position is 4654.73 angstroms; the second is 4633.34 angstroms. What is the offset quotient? -1.59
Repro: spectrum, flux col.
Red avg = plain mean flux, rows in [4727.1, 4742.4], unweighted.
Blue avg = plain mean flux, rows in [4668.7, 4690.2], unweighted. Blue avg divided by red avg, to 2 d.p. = 0.93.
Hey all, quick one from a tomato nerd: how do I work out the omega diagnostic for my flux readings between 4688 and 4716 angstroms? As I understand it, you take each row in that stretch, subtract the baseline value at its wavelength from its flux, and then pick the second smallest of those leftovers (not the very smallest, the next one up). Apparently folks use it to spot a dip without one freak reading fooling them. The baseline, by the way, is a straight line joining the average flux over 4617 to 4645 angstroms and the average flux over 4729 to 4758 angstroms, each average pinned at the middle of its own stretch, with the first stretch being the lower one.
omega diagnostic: -0.329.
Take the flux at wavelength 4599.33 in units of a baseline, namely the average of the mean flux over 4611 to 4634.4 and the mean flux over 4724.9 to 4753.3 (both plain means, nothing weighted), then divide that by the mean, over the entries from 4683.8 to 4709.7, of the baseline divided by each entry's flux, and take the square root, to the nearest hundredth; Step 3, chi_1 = 0.92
